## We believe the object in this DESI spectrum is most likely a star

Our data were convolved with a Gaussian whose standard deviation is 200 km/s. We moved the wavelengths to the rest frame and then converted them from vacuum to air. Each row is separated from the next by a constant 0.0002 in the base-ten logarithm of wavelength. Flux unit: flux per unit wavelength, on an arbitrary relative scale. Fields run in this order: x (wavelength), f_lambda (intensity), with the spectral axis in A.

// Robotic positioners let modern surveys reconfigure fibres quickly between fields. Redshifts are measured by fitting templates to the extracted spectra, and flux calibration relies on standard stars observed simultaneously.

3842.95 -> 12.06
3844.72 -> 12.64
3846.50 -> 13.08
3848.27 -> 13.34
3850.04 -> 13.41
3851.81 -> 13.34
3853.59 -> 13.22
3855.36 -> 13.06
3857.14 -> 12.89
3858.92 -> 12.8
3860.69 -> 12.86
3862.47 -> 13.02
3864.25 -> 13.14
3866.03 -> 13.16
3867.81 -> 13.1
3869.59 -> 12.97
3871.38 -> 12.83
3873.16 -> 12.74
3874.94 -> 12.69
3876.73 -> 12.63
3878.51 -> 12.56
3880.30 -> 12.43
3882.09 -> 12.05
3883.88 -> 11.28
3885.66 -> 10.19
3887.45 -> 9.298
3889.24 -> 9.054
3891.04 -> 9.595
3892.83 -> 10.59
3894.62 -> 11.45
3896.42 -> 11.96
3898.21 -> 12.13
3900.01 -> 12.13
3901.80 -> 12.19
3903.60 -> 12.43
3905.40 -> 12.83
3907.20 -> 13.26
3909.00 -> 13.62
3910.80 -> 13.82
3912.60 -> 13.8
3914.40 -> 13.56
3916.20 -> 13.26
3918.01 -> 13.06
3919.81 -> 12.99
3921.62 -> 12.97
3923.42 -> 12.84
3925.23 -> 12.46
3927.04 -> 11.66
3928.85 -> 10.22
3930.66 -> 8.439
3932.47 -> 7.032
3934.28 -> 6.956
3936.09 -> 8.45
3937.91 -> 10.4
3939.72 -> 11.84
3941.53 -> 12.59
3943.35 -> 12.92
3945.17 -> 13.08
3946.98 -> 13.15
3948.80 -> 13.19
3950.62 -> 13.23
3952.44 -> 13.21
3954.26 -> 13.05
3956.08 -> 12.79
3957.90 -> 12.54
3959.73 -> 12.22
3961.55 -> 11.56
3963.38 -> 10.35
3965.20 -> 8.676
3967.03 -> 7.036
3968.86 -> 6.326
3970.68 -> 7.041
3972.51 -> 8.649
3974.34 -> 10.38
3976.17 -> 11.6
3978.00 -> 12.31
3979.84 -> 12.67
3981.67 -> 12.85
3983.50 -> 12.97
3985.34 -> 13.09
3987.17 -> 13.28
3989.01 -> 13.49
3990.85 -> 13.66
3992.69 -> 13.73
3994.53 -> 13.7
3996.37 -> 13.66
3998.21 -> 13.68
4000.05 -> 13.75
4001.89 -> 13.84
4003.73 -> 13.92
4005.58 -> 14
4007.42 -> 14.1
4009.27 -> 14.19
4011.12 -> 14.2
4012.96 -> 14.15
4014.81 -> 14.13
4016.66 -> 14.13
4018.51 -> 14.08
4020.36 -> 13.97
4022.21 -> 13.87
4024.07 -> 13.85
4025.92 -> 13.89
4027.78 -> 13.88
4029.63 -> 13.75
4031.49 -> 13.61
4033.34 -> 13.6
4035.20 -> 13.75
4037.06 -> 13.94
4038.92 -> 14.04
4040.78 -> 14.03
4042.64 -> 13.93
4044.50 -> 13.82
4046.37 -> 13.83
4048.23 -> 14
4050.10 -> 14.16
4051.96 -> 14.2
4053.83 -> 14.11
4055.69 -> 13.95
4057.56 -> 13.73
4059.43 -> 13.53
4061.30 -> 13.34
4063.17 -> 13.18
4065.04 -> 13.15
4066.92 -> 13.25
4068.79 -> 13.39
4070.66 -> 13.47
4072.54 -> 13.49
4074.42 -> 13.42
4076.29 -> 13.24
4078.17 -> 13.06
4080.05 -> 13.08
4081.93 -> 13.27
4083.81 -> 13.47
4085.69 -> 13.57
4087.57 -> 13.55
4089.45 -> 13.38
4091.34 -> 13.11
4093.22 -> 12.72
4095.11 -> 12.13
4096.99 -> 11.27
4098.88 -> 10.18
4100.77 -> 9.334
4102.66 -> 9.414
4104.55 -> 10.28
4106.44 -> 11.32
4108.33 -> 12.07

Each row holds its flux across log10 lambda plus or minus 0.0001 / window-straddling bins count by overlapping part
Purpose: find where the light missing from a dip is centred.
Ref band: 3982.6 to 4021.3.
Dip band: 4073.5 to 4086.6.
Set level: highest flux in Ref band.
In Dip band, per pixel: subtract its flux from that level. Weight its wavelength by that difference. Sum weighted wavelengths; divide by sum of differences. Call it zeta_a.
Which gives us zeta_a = 4079.7 A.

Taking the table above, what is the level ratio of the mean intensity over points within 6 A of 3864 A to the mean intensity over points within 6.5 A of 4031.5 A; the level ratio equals 0.94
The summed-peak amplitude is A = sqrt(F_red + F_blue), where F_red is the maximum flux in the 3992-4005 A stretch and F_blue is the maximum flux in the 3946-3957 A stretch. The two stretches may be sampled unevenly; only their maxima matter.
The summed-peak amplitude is 5.21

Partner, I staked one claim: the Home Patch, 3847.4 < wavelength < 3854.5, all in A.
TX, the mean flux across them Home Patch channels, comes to 13.3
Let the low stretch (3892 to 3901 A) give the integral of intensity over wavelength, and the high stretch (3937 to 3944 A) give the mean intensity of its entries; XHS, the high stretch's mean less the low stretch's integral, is -93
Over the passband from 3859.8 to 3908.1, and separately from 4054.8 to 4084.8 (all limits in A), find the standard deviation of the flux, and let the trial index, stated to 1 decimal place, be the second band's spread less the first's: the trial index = -1.0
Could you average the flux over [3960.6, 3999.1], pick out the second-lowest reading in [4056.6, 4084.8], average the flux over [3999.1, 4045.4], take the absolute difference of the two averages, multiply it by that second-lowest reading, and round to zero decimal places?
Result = 32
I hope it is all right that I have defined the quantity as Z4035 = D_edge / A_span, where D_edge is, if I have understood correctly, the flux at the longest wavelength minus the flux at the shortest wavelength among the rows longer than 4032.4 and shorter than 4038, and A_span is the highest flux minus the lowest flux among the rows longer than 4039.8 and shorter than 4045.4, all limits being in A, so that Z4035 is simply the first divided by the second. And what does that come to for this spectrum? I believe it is 1.6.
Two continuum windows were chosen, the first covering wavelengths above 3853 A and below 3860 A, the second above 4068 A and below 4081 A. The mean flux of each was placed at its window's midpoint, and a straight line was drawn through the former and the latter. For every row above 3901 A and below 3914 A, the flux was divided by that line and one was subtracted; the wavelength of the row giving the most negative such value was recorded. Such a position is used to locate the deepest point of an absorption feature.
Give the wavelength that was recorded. 3901.80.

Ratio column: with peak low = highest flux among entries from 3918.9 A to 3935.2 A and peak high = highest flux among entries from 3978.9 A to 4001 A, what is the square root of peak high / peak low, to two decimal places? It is 1.03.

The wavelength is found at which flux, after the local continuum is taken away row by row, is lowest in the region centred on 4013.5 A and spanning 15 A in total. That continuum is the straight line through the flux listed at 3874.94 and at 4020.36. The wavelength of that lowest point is 4020.36 A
